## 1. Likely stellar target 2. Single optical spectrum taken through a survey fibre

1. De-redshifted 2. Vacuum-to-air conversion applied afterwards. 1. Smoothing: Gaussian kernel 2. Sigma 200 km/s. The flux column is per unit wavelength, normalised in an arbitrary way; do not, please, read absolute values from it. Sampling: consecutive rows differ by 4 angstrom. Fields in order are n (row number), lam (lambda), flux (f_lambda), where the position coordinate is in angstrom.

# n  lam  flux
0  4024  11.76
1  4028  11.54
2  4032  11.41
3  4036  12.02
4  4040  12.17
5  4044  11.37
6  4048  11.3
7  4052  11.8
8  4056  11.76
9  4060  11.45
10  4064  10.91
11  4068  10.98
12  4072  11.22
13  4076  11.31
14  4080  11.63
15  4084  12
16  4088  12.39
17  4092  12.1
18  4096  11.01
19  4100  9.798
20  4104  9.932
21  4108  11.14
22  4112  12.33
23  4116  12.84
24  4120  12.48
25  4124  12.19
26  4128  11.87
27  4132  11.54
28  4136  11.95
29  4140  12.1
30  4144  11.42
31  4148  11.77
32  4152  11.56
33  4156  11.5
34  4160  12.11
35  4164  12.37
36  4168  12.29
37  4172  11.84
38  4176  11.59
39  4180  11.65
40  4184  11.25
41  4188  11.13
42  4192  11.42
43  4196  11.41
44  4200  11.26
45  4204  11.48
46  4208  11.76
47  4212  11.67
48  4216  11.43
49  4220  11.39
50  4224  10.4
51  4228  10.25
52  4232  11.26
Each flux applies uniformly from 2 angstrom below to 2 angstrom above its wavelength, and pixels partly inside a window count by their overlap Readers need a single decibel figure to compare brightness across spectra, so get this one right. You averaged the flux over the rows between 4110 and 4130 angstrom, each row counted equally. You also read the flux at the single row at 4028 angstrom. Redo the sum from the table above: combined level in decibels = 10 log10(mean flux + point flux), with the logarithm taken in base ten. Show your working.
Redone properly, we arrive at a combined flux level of 13.8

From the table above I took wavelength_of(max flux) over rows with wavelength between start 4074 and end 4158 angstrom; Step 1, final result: 4116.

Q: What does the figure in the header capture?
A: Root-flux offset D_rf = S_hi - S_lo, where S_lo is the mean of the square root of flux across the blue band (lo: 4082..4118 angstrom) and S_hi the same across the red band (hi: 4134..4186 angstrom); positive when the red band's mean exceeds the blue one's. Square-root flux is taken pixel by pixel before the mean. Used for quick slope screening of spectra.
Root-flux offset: 0.046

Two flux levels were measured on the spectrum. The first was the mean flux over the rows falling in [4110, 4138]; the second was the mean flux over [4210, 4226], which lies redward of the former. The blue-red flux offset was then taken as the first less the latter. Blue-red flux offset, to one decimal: 0.9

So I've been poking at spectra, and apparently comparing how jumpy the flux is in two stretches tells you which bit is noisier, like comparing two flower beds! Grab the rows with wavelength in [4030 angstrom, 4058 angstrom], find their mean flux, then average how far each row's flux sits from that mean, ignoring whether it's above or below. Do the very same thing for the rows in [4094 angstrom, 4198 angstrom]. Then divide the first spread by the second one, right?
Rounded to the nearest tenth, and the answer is 0.6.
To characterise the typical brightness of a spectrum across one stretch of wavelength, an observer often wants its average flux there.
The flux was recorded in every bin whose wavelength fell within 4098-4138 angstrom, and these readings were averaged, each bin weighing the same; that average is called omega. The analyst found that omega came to 11.6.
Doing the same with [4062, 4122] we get 11.5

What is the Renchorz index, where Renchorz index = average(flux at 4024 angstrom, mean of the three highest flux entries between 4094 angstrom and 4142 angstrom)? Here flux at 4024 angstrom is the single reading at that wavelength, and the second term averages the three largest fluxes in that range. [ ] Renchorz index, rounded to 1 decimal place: 12.2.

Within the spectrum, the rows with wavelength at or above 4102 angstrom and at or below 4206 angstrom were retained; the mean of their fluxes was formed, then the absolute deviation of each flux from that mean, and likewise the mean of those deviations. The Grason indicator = 0.43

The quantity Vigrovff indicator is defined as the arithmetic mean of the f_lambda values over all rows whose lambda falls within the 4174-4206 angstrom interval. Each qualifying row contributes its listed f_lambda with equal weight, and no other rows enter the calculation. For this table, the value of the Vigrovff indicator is 11.4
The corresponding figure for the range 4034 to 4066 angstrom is 11.6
